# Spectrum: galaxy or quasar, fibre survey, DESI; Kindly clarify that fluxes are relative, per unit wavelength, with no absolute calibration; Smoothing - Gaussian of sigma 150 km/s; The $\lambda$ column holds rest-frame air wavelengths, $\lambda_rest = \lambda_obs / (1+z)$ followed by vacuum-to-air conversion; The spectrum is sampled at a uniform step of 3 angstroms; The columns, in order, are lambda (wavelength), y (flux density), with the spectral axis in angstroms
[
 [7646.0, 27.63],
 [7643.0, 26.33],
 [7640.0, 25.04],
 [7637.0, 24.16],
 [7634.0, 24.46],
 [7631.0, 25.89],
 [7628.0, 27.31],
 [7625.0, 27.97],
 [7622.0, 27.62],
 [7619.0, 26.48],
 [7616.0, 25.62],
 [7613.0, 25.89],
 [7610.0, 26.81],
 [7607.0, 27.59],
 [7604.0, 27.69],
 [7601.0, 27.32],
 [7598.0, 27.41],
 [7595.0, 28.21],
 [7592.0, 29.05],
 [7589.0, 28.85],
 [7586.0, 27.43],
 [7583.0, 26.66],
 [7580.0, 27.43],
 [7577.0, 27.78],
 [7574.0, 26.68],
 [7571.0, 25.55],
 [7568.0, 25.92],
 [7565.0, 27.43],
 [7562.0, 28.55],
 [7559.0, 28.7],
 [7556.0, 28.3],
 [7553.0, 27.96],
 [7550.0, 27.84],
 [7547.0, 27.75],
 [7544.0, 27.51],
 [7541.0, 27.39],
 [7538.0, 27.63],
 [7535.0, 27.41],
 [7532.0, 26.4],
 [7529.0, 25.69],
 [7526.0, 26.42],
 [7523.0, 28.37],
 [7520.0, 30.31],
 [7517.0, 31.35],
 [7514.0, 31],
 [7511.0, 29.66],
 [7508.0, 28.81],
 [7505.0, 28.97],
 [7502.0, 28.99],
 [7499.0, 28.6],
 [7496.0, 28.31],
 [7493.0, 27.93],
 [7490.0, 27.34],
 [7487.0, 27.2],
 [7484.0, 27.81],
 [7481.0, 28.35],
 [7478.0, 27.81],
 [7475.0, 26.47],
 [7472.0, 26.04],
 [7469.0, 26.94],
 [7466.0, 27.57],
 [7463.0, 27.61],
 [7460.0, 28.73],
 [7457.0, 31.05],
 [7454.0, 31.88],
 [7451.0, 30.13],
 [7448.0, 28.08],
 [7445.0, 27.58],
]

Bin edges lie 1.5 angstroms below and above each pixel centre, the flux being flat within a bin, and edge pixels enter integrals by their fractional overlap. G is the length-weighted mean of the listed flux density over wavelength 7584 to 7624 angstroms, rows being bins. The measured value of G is 27.4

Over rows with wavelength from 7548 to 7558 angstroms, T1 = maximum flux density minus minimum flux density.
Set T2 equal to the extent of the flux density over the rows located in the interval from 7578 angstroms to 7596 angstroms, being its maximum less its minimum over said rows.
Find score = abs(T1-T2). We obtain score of 1.9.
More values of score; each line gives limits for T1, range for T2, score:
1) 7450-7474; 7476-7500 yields 4.4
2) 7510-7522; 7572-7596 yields 0.7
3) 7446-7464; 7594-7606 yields 3.4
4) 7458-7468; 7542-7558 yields 0.4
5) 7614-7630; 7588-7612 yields 0.1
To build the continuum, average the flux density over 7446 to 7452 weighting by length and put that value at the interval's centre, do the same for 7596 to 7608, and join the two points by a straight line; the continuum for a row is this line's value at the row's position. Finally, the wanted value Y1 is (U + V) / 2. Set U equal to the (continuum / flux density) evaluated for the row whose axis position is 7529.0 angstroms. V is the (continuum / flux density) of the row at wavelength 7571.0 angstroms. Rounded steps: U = 1.10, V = 1.09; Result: 1.09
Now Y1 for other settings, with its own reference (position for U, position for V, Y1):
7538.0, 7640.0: 1.05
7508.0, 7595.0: 0.98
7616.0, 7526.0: 1.07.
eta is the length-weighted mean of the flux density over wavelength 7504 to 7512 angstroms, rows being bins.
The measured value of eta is 29.1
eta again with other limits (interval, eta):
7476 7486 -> 27.9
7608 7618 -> 26.2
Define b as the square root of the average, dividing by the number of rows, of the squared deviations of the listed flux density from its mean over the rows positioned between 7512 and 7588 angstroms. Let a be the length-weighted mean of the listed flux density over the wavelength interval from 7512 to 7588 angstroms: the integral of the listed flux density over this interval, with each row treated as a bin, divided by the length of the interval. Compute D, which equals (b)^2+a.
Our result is 29.8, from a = 27.8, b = 1.43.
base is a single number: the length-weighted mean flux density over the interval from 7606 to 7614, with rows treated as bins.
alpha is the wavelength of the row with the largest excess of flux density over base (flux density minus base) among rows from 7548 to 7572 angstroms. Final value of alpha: 7559.0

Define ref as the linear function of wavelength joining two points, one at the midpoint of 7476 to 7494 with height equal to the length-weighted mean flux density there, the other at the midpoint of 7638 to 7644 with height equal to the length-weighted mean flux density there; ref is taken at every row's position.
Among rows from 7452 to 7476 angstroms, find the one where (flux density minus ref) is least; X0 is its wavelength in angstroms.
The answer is 7472.0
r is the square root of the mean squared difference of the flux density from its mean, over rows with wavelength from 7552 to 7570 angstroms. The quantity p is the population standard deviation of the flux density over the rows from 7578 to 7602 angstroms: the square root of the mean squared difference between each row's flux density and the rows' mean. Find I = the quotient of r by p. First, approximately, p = 0.77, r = 0.94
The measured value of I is 1.22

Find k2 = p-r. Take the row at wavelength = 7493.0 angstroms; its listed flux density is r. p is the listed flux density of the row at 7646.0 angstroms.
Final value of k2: -0.3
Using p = 27.63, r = 27.93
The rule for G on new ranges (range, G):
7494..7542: 28.5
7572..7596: 27.7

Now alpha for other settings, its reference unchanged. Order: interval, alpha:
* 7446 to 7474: 7454.0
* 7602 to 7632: 7625.0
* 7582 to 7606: 7592.0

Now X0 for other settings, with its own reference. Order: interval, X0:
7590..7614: 7613.0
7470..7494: 7472.0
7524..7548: 7529.0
